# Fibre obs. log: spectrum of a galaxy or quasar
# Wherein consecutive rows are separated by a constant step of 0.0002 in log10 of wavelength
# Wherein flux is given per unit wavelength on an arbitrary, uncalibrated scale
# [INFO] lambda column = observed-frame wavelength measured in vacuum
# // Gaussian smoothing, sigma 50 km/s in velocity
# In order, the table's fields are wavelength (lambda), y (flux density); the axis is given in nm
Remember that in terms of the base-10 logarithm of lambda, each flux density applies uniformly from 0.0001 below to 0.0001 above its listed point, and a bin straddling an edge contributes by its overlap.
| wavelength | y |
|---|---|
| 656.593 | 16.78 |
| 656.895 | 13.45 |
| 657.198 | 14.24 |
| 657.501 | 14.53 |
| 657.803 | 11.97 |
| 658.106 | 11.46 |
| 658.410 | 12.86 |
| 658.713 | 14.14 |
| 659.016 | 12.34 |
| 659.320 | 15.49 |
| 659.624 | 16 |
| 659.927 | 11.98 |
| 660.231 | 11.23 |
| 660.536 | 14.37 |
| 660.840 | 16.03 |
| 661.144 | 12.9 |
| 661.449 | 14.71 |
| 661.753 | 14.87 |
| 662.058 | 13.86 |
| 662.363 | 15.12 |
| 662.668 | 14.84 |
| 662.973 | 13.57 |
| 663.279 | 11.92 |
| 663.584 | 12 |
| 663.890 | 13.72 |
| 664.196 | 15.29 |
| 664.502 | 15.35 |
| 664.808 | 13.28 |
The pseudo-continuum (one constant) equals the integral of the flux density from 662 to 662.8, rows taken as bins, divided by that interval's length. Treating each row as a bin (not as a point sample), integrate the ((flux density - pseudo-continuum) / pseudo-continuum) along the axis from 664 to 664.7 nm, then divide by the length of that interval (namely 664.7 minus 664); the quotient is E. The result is 0.03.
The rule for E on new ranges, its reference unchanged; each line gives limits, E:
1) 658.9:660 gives -0.04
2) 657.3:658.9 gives -0.11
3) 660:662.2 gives -0.05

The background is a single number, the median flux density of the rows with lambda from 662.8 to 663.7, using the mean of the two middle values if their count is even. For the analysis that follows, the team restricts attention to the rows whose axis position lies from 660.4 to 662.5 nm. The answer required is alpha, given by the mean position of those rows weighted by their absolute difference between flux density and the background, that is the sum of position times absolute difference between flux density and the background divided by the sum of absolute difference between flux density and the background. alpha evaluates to 661.45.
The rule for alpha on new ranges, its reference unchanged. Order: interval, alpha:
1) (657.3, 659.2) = 658.16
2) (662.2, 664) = 662.85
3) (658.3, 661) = 659.81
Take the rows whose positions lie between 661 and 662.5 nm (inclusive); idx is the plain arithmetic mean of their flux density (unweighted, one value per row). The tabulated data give 14.3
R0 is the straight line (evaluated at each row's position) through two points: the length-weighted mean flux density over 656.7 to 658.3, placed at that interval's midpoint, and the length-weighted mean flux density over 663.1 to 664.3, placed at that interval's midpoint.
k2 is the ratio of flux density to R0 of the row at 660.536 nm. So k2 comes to 1.09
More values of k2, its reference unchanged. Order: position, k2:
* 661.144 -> 0.98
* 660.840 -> 1.22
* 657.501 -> 1.10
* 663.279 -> 0.91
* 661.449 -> 1.12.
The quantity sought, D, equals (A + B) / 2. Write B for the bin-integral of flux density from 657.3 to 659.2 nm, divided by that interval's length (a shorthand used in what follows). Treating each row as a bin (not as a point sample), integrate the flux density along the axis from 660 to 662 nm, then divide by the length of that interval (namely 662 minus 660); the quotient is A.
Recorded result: 13.4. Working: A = 13.9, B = 13.0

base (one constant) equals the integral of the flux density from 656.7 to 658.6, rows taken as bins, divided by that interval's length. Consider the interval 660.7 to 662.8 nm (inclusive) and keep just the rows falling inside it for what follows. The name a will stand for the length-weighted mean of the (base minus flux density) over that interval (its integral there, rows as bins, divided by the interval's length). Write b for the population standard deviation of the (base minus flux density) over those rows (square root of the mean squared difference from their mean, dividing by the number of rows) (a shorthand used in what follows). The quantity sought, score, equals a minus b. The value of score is -2.3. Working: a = -1.4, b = 0.9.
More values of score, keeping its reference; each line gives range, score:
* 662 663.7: -1.6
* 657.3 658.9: -1.0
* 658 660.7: -1.8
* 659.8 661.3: -1.9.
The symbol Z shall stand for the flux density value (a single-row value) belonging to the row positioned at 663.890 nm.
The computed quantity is 13.72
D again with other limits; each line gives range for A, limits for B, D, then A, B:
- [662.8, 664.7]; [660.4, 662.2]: 14.1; 13.6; 14.5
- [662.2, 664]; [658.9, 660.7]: 13.6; 13.5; 13.6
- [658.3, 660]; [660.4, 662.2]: 14.2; 13.9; 14.5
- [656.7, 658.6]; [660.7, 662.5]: 13.9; 13.2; 14.6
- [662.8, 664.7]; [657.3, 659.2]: 13.3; 13.6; 13.0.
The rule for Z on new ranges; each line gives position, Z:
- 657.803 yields 11.97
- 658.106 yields 11.46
